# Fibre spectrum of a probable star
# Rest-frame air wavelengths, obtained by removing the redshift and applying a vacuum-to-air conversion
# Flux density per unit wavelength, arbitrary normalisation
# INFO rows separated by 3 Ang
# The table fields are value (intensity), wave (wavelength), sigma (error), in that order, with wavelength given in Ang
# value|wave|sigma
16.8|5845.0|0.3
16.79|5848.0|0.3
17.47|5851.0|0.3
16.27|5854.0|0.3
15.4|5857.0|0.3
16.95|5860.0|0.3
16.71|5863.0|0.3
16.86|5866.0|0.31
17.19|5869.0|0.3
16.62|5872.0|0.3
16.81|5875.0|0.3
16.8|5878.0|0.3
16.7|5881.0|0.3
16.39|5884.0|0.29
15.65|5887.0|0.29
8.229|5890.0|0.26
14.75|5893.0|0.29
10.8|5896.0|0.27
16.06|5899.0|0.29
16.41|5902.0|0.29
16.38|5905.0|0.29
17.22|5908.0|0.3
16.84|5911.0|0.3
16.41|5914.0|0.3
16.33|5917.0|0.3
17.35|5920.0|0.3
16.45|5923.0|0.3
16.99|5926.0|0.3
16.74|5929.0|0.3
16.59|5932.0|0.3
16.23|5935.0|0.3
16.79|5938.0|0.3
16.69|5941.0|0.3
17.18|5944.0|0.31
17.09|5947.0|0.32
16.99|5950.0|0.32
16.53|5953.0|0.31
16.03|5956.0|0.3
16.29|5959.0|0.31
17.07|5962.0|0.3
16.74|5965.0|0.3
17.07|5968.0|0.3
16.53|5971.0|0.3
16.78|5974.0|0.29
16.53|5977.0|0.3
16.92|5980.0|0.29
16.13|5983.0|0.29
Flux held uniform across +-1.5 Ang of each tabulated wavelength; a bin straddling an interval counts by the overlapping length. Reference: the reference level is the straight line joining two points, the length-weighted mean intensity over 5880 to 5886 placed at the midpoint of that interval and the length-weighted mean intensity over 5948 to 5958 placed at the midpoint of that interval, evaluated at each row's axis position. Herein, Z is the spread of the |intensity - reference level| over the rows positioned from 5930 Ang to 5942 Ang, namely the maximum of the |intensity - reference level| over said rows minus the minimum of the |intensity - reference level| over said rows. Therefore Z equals 0.21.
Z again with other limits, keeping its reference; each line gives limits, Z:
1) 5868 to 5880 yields 0.57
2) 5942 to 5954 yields 0.65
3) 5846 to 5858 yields 0.89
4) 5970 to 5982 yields 0.33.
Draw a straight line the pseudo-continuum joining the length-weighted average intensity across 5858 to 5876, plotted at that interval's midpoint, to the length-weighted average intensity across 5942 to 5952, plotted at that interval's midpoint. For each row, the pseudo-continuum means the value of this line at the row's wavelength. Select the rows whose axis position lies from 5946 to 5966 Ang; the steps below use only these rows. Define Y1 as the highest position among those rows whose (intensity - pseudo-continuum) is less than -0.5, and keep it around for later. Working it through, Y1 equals 5959.0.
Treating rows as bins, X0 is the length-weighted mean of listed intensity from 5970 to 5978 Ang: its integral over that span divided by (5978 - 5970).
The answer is 16.6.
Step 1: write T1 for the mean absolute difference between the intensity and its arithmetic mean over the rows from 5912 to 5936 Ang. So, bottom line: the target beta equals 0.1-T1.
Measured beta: -0.19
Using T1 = 0.29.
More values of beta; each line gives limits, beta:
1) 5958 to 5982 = -0.12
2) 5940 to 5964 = -0.25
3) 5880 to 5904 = -2.33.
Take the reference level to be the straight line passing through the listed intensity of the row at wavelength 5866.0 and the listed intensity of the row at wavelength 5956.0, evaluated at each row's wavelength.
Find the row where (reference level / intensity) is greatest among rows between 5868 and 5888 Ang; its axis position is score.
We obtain 5887.0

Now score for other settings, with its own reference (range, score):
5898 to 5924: 5899.0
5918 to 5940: 5935.0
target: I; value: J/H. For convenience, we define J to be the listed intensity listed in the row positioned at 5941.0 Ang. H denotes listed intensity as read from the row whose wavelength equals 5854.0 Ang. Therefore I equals 1.03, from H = 16.27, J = 16.69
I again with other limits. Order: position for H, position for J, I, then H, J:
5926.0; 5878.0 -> 0.99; 16.99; 16.8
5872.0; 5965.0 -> 1.01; 16.62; 16.74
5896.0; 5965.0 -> 1.55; 10.8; 16.74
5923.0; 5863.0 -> 1.02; 16.45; 16.71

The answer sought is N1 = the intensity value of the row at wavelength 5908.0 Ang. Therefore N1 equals 17.22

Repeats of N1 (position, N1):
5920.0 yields 17.35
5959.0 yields 16.29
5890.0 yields 8.229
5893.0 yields 14.75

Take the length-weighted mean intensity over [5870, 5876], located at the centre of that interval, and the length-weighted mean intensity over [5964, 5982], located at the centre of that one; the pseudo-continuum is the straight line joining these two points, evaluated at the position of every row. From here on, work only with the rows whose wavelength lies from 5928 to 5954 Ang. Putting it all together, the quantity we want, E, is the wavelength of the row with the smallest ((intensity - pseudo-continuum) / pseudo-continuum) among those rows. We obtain 5935.0 Ang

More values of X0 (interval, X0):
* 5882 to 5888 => 16.1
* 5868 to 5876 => 16.9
